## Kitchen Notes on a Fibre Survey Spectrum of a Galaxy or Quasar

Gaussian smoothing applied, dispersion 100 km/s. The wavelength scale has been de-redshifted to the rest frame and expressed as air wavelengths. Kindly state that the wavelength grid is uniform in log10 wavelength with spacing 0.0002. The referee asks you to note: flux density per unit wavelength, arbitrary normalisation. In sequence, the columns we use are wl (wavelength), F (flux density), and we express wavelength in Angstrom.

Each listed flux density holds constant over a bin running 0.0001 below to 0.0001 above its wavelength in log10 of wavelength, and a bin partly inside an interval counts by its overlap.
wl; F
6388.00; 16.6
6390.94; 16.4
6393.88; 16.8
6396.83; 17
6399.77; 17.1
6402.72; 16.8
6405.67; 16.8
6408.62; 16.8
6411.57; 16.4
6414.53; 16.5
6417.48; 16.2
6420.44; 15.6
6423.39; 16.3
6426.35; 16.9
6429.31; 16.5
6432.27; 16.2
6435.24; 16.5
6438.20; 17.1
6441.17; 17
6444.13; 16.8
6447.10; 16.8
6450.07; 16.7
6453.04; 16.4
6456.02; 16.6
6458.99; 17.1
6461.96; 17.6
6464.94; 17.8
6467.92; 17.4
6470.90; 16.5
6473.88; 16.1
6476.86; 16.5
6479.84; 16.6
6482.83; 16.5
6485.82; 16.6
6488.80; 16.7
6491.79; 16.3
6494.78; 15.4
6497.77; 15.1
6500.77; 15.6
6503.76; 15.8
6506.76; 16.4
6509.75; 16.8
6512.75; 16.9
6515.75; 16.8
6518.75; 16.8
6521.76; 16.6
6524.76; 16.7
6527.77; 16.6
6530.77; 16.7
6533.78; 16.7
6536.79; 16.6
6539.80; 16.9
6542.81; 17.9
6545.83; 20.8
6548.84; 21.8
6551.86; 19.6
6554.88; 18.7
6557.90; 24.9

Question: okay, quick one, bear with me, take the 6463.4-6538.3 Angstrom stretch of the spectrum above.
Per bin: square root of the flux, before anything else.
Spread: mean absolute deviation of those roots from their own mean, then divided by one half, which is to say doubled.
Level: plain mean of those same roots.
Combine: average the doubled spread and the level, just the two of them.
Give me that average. 2.078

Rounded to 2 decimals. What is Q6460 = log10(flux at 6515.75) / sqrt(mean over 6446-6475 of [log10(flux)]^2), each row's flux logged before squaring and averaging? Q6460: 1.00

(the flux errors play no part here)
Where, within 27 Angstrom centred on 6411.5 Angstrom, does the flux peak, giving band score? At 6399.77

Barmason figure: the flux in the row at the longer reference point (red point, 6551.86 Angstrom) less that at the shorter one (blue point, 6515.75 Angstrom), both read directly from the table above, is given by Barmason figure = 2.8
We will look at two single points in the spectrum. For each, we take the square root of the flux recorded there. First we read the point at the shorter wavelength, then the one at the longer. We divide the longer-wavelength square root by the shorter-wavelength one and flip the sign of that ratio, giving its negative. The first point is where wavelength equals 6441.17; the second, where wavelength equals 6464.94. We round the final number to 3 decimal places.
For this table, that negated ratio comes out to -1.023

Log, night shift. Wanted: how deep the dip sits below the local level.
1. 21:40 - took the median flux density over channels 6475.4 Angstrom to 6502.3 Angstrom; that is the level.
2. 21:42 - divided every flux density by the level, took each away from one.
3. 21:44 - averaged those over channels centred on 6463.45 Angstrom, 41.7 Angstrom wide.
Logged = -0.019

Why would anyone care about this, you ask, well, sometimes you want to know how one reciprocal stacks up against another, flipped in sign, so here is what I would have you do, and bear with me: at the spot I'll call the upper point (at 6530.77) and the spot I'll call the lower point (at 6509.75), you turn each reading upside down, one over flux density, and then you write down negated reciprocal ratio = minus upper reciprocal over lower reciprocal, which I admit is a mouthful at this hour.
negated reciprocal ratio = -1.01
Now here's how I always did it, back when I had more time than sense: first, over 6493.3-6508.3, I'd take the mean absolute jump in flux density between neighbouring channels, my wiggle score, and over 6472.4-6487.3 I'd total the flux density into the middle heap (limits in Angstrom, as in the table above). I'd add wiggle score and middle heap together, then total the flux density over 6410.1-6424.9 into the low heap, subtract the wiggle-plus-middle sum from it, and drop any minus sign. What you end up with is 1.7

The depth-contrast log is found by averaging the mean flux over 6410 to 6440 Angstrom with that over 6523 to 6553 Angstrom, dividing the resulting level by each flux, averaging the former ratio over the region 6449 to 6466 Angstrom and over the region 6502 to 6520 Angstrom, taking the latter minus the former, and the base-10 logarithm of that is -1.6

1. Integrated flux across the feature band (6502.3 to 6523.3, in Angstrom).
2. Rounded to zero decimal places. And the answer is 348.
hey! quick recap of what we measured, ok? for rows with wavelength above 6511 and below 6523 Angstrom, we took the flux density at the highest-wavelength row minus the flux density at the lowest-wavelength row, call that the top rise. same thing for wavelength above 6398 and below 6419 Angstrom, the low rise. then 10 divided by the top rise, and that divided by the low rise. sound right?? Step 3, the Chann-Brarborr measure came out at 37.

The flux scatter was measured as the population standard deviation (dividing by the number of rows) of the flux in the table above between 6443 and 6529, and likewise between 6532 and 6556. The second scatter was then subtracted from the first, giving -1.27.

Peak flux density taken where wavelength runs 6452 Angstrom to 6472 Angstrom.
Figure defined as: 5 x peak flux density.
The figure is 89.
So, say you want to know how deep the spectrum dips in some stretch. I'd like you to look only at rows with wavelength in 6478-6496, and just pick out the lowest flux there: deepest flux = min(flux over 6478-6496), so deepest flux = 15.4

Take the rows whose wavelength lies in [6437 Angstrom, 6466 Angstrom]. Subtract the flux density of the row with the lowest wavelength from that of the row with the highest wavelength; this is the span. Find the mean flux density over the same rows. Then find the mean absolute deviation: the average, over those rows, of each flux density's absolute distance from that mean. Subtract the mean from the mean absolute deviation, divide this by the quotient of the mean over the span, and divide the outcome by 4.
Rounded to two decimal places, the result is -0.17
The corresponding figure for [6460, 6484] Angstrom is 0.27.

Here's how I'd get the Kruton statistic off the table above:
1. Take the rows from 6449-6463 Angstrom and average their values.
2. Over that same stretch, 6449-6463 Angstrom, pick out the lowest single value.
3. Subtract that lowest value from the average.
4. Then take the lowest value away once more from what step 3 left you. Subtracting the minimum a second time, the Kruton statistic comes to -15.9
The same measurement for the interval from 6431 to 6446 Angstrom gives -15.7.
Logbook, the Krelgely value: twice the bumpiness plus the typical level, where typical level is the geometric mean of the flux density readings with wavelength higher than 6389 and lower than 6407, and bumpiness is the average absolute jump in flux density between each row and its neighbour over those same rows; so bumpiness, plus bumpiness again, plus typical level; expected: 17.2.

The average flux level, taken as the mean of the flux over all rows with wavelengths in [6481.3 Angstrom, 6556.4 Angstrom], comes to 17.1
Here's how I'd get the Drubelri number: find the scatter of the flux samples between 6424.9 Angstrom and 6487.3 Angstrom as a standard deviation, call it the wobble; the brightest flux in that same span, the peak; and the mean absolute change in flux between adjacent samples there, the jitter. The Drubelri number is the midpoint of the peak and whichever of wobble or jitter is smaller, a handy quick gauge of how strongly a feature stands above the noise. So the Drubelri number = 9.1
